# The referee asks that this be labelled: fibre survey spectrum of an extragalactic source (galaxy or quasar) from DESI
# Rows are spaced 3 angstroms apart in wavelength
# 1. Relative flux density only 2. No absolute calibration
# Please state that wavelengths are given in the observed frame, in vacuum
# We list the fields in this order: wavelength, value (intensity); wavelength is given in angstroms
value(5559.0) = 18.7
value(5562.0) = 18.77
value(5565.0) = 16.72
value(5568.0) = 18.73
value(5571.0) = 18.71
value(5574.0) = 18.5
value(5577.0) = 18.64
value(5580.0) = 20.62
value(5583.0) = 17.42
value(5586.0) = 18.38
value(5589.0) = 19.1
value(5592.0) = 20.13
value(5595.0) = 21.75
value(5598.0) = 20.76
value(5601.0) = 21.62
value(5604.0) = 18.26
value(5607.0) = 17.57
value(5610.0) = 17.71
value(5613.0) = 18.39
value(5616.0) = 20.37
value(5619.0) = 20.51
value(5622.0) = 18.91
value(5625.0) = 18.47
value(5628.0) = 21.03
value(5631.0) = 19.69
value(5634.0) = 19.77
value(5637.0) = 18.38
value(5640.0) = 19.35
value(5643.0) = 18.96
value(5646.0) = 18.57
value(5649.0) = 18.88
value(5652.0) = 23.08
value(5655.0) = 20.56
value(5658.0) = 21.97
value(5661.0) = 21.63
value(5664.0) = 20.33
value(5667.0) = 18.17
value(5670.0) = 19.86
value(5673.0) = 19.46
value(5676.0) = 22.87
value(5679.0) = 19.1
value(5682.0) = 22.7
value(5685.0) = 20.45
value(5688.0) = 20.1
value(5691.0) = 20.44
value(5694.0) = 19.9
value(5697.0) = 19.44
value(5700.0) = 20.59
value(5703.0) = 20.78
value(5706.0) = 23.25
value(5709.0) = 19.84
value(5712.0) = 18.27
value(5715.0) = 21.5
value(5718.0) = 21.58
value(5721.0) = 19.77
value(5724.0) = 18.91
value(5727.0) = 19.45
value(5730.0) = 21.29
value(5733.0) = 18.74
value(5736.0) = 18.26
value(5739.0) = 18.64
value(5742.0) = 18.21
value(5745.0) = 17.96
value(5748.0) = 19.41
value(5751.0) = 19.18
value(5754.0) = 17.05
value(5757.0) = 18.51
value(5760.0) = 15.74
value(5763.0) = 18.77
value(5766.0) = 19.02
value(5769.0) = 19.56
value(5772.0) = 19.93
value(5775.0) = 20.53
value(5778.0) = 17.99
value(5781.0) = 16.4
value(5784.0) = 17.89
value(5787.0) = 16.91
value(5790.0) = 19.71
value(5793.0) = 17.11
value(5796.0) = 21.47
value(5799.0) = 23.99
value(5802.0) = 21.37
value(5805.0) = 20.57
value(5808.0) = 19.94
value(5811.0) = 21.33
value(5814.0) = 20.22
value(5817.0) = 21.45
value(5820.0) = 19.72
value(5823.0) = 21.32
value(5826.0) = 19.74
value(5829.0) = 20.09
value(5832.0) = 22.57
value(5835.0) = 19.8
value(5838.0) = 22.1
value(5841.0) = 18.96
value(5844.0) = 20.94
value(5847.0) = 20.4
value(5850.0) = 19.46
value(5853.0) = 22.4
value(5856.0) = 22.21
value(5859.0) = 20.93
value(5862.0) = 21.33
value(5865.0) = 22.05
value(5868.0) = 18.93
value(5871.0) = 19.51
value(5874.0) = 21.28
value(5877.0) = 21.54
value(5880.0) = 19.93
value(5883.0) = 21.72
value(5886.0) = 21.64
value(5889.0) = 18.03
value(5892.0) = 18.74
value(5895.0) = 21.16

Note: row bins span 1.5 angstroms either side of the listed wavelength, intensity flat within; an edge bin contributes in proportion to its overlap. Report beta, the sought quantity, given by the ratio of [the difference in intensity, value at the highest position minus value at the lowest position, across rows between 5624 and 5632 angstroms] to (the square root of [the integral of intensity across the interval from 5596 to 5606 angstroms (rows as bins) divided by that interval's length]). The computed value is 0.3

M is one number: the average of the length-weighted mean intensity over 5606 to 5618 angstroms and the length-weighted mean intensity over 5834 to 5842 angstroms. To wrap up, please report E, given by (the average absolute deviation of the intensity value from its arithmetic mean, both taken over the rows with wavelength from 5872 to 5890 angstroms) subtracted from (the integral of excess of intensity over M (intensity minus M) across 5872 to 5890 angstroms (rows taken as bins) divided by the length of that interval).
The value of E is 0.1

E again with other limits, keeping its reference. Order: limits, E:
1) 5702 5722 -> 0.0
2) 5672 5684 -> -0.2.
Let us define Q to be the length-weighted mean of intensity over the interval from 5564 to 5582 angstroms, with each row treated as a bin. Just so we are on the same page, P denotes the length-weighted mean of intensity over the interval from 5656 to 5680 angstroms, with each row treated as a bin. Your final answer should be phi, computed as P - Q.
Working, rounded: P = 20.5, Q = 18.7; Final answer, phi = 1.8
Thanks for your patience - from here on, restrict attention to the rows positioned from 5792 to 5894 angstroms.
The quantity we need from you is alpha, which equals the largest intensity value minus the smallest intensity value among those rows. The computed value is 6.9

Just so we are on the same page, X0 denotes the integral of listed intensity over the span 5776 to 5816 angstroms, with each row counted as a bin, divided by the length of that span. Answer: 19.6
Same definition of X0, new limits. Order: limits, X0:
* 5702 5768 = 19.3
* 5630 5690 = 20.2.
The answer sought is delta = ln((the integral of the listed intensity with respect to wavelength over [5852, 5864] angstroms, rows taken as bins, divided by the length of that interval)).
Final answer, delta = 3.08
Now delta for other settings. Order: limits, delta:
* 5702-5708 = 3.09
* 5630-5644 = 2.96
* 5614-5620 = 3.01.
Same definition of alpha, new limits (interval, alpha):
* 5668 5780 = 7.5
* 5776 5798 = 5.1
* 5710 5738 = 3.3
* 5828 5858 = 3.6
